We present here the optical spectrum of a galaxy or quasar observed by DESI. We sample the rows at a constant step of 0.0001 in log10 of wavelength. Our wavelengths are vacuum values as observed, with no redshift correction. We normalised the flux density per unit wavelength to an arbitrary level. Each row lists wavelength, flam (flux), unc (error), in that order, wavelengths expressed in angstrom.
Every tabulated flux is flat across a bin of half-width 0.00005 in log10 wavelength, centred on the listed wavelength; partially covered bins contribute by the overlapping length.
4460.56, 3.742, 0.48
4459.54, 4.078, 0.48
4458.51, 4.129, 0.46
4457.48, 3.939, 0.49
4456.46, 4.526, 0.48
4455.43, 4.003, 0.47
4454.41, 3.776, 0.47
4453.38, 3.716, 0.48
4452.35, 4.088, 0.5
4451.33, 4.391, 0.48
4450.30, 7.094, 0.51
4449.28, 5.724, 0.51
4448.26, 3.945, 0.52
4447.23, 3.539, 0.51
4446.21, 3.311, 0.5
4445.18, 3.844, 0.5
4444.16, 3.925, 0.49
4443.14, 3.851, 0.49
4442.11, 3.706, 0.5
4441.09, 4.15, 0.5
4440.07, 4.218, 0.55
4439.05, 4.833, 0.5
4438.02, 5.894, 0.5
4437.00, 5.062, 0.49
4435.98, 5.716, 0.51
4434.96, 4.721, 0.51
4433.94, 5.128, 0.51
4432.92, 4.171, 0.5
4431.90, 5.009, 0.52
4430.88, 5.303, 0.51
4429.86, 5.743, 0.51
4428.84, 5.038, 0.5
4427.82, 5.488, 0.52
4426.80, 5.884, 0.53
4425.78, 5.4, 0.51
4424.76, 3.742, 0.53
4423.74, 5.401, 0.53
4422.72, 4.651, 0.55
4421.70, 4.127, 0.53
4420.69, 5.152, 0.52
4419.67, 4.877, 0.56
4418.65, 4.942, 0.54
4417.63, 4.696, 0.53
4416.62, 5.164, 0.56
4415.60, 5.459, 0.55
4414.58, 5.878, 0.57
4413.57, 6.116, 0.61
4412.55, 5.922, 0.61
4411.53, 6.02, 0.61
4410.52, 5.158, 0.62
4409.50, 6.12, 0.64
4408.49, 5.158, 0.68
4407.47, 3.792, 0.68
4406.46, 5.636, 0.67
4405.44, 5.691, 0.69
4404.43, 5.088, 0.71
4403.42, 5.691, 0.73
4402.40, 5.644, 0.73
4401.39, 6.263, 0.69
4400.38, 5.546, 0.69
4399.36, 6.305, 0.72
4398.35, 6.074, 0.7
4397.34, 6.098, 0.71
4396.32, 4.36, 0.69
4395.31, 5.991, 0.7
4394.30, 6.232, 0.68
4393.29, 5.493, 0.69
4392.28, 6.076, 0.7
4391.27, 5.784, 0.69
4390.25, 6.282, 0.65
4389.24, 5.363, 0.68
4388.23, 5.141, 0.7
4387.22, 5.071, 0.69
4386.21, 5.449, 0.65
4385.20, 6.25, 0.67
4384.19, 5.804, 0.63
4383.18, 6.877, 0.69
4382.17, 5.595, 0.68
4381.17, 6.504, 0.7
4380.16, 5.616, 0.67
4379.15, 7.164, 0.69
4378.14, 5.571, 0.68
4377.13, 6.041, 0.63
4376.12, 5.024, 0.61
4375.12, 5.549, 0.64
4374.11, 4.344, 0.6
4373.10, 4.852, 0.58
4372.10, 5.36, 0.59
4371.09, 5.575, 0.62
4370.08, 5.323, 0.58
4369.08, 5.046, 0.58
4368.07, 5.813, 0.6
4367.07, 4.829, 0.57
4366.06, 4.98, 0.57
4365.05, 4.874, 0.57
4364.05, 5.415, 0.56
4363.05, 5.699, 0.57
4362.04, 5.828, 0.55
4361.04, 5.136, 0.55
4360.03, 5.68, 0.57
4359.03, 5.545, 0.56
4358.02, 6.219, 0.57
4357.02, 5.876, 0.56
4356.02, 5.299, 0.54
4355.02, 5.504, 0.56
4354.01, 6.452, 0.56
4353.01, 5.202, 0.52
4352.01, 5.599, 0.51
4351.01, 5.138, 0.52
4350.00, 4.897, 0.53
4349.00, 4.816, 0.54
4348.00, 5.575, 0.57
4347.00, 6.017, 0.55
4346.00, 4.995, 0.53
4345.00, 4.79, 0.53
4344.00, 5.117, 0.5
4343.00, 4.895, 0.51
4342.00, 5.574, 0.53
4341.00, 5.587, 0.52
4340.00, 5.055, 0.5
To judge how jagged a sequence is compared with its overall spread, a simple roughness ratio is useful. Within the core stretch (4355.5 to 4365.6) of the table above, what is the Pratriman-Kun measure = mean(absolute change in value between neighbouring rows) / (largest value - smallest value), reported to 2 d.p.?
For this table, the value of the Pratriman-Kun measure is 0.32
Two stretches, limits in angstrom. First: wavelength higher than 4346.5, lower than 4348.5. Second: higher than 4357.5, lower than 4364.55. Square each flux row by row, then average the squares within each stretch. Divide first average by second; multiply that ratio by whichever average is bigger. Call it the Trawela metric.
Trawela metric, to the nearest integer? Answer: 35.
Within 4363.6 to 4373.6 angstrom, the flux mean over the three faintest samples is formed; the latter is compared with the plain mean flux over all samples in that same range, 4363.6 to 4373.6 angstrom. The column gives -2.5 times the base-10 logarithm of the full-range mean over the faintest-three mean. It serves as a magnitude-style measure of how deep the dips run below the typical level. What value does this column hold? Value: -0.077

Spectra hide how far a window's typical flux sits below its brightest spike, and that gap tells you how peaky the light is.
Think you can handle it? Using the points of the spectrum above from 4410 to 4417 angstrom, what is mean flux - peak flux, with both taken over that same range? -0.44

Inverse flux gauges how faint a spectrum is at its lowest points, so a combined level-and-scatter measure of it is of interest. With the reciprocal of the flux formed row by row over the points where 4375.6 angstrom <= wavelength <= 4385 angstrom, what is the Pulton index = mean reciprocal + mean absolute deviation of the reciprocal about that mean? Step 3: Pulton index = 0.183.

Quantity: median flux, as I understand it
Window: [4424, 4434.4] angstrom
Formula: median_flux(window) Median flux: 5.22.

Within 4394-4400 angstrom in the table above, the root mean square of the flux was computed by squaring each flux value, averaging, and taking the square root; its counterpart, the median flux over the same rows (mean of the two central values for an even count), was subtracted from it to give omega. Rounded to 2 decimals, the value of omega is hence -0.20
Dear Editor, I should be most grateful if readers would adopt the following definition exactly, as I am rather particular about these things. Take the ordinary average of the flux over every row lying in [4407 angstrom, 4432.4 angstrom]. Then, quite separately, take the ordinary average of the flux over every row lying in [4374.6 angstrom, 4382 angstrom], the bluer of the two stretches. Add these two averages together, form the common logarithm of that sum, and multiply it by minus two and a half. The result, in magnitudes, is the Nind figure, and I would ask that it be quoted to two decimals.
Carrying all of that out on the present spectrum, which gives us -2.62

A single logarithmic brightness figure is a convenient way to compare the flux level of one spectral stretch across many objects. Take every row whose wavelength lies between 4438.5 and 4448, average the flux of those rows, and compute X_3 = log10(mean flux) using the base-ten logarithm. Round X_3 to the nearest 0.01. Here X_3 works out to 0.59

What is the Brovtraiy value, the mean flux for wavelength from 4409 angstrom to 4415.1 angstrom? 5.9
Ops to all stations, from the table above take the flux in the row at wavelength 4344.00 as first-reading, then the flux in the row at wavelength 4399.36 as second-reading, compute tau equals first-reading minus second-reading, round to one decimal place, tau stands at -1.2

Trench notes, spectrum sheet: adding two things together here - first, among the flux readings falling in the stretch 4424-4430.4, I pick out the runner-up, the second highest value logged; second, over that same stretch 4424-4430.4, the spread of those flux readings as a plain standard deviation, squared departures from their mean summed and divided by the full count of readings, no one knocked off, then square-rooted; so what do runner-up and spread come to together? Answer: 6.45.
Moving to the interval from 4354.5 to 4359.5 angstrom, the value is 6.20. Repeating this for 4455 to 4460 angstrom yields 4.33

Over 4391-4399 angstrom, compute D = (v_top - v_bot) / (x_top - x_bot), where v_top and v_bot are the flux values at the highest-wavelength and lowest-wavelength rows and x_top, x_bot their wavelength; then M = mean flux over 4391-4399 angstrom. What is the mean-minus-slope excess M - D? 5.7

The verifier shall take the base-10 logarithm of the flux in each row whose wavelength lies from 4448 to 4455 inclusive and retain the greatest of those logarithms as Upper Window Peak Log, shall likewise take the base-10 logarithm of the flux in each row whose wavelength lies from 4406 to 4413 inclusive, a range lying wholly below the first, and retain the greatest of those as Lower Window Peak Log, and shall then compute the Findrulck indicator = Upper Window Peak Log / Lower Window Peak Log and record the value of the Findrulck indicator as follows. 1.08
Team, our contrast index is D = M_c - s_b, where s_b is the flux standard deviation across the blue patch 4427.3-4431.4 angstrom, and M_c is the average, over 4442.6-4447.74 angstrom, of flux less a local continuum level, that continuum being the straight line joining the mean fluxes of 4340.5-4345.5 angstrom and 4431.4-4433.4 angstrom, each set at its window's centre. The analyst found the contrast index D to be -1.1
